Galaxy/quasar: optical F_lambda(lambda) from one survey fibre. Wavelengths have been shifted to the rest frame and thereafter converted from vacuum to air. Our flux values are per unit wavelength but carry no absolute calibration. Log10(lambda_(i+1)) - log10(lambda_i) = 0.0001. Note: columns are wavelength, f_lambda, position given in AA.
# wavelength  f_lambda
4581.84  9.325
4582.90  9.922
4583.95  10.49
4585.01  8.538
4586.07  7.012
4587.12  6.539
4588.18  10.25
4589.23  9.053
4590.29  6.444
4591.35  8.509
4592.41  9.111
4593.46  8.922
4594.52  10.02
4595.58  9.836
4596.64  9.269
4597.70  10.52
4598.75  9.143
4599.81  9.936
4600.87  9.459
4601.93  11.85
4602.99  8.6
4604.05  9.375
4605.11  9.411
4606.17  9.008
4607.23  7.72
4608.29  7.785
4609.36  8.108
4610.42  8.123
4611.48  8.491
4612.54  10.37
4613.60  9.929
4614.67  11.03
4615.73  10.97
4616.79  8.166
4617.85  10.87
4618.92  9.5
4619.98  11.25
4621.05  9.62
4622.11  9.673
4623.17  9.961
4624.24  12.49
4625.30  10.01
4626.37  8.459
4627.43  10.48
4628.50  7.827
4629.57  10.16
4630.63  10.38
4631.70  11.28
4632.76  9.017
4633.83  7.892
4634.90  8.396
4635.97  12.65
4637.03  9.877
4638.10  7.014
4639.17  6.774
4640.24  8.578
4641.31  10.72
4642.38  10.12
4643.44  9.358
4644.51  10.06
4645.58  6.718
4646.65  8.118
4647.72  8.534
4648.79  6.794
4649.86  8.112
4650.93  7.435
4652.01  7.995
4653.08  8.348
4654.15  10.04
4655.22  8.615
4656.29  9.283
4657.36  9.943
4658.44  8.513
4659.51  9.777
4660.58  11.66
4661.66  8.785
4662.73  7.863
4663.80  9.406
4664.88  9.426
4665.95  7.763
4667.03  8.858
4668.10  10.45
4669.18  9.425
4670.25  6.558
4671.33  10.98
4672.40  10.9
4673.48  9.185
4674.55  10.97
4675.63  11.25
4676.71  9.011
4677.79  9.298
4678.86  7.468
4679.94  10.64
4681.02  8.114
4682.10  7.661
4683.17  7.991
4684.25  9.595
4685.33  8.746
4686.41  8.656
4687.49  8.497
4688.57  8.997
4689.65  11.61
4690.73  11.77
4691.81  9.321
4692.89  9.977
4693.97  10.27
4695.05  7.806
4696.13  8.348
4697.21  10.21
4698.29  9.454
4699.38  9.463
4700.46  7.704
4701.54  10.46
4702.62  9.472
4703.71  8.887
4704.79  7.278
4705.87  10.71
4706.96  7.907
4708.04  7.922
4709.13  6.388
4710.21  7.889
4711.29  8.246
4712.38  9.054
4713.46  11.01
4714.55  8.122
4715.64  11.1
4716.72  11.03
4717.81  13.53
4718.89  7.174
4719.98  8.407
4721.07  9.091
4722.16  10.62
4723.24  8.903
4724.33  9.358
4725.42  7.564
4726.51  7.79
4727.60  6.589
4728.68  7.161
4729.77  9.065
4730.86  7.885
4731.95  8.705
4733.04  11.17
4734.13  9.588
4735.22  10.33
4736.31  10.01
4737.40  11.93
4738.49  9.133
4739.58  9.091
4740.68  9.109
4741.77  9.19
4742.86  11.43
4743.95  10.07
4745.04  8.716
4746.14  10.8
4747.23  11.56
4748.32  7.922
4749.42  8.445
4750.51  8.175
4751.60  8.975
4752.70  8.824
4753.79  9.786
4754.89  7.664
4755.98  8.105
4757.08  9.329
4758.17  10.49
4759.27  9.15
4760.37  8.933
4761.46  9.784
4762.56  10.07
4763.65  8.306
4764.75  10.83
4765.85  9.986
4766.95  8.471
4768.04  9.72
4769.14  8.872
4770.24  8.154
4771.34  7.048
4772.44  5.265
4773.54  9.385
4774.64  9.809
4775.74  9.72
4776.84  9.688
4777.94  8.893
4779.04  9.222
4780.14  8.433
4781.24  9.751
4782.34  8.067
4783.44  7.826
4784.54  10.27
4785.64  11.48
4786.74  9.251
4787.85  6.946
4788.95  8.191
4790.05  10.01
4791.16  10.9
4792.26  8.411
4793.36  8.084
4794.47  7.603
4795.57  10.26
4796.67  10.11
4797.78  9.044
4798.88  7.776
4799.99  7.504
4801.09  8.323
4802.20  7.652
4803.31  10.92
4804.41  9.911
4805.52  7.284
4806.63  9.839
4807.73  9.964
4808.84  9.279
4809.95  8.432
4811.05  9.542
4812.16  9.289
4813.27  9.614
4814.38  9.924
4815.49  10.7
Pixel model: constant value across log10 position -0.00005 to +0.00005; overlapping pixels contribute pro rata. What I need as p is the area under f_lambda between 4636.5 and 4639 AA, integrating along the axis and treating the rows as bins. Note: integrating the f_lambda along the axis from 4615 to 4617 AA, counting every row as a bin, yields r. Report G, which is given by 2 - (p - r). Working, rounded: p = 20.5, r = 19.9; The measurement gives 1.4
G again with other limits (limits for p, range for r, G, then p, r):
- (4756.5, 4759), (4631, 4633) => -1.8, 24.5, 20.7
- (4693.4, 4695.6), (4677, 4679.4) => 2.4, 19.9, 20.3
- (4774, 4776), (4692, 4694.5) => 7.5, 19.5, 25.0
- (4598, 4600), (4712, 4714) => 3.0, 19.2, 20.3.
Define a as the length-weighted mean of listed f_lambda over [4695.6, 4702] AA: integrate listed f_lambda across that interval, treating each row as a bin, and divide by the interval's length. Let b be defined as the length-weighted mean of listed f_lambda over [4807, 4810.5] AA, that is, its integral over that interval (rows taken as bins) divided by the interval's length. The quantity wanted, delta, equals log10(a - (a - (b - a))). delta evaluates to -1.89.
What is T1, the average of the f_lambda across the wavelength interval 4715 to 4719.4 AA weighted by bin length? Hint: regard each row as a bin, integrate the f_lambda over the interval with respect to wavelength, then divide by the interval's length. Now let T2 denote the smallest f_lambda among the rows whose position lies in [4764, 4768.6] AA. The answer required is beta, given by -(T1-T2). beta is -2.22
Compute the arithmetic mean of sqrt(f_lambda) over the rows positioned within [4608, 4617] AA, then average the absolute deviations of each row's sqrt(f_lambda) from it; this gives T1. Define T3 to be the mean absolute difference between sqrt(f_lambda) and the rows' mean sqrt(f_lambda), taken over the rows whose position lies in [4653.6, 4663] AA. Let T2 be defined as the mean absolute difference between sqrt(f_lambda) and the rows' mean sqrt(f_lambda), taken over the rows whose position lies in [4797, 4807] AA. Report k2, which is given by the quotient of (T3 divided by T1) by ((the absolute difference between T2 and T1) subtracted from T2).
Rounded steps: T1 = 0.20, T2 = 0.18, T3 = 0.139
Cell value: 4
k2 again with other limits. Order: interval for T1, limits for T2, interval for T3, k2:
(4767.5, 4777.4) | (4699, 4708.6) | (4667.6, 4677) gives 7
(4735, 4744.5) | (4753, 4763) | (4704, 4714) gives 14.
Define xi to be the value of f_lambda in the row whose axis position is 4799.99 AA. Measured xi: 7.504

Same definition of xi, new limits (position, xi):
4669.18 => 9.425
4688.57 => 8.997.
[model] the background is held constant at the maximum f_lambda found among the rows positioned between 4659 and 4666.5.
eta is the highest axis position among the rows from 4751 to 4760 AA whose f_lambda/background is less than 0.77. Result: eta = 4755.98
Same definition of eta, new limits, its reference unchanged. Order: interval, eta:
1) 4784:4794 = 4793.36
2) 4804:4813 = 4809.95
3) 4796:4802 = 4801.09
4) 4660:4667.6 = 4667.03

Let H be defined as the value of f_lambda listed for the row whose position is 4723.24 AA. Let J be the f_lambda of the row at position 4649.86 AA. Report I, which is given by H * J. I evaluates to 72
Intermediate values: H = 8.903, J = 8.112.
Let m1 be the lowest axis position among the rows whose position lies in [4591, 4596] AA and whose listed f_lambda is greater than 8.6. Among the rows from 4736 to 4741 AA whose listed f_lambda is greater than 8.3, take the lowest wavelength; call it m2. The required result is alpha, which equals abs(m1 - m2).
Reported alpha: 143.9 AA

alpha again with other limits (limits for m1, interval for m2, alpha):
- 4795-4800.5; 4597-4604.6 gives 197.9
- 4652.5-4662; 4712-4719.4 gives 58.2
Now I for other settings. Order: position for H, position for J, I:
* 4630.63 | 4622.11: 100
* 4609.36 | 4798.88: 63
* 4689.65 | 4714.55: 94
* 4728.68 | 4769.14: 64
